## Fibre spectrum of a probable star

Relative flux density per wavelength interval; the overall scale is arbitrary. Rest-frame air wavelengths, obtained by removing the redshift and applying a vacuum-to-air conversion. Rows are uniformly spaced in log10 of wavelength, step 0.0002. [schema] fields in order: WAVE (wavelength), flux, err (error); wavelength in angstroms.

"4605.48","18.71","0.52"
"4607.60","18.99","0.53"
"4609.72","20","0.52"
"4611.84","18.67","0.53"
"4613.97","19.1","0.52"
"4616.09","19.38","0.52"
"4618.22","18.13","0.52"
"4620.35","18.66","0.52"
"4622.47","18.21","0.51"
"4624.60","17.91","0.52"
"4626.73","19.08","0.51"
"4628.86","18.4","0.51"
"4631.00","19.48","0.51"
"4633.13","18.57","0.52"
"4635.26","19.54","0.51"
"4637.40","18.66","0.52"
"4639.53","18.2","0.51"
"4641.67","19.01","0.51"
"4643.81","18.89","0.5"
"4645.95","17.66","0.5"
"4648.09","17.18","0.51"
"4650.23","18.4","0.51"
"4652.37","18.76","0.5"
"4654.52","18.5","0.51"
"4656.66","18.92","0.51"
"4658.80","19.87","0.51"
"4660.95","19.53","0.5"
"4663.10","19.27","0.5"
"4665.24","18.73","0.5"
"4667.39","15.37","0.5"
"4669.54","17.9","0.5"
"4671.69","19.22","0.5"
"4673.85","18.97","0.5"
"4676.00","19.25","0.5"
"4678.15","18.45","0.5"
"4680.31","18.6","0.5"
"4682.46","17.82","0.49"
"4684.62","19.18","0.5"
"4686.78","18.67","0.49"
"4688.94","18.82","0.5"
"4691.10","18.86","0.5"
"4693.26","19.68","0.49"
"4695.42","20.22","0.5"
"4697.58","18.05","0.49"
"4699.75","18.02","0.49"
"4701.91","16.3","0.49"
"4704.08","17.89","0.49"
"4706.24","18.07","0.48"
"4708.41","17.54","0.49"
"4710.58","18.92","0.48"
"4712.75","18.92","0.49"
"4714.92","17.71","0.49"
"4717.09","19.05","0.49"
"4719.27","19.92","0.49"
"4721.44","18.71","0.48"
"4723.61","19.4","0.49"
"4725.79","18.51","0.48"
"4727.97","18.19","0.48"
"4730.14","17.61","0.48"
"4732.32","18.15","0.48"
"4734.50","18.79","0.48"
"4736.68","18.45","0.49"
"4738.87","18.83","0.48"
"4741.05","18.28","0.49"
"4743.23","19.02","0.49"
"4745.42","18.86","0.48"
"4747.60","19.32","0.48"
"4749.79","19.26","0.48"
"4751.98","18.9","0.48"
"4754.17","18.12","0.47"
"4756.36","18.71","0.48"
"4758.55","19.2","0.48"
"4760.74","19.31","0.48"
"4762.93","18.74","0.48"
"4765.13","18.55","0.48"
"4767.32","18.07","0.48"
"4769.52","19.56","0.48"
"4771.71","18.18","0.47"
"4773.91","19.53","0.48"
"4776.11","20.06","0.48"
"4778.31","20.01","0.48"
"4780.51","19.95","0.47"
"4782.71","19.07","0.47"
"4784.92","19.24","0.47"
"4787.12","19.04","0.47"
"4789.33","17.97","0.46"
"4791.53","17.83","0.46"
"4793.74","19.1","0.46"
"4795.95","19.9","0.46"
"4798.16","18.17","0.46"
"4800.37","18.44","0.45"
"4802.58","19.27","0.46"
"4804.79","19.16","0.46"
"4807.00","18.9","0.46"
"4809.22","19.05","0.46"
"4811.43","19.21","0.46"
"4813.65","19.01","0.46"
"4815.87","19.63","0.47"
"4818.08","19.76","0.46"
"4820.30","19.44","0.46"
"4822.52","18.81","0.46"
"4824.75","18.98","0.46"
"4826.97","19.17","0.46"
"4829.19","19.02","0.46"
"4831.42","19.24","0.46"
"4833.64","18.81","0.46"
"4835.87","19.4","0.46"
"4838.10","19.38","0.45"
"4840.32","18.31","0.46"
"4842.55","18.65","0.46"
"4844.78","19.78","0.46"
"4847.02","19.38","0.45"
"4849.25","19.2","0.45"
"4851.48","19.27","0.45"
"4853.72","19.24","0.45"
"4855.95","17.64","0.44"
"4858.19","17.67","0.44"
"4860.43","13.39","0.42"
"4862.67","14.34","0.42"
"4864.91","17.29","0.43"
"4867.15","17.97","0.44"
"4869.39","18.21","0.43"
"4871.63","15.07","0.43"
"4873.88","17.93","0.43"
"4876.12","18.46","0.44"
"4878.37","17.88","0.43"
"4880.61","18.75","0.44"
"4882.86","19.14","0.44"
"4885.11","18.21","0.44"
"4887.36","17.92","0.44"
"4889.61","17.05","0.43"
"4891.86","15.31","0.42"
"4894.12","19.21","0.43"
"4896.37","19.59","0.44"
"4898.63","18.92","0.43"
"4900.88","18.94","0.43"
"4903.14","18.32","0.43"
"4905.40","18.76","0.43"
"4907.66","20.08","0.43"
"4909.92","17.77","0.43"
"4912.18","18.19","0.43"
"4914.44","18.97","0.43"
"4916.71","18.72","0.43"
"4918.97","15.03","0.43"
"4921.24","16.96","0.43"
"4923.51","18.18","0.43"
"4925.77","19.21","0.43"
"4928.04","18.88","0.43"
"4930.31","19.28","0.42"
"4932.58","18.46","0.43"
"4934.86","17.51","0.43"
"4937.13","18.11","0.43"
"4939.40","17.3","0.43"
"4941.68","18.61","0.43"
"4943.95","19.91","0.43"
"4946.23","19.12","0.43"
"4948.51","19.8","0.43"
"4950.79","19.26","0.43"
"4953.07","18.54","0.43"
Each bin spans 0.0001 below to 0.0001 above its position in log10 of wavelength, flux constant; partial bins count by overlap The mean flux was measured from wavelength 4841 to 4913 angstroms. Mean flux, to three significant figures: 18.0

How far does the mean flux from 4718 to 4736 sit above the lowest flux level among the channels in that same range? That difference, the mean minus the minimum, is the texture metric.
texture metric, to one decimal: 1.0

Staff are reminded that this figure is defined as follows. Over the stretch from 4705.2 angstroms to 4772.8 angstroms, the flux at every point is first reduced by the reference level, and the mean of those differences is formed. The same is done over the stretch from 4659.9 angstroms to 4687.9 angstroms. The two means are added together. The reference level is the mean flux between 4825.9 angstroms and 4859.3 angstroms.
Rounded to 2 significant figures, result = -0.68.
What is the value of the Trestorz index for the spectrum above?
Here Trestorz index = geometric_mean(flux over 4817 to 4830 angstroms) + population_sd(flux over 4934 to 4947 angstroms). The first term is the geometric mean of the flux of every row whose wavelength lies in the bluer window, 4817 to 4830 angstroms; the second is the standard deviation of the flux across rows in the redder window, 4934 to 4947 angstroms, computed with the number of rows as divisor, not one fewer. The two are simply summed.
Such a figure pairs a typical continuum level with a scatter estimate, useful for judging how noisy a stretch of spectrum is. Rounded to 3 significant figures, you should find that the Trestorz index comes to 20.1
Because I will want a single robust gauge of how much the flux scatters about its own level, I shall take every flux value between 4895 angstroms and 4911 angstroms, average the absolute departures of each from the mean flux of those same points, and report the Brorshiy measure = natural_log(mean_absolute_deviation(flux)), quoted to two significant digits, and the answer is -0.62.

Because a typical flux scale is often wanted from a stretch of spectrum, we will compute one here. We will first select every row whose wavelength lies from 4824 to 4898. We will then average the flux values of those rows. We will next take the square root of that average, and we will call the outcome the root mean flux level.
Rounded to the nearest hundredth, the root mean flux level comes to 4.26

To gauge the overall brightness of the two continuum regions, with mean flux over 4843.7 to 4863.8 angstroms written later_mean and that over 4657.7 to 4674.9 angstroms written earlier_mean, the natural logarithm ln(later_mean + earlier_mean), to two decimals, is 3.59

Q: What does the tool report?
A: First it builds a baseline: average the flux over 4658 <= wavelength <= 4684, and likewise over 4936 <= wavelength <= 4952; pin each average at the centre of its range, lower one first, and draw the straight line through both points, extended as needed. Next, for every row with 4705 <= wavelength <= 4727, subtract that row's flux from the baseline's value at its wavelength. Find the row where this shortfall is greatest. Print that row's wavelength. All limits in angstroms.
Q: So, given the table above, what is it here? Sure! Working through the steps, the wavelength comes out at 4708.41 angstroms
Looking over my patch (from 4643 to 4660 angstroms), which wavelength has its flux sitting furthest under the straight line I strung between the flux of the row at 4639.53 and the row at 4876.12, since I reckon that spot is 4648.09 angstroms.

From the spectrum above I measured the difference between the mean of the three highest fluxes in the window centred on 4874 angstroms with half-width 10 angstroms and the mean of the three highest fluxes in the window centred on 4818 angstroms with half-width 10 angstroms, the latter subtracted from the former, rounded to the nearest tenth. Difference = -0.8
